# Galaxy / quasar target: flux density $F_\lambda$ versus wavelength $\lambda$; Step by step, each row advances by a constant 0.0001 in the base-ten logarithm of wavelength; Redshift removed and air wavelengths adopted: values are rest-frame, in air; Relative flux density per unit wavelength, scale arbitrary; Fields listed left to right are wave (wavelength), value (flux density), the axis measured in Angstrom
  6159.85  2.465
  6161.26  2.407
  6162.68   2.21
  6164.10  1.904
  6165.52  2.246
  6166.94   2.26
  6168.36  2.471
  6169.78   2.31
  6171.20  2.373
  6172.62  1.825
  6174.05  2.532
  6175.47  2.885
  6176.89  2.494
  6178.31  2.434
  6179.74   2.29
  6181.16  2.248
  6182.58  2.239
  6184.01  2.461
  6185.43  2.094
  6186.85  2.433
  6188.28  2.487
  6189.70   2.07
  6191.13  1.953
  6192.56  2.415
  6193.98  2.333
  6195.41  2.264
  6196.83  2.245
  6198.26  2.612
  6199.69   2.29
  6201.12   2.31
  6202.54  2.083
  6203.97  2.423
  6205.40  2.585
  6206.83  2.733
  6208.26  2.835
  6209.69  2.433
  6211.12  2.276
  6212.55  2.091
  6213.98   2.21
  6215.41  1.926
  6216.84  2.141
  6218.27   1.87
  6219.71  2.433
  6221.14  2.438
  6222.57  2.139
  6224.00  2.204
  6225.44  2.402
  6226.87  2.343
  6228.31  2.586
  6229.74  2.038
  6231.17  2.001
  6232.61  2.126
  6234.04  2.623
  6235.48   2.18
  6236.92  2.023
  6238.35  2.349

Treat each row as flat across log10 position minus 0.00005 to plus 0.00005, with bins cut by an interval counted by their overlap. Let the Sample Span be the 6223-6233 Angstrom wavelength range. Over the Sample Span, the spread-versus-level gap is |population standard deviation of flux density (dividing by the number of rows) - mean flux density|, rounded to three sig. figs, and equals 2.05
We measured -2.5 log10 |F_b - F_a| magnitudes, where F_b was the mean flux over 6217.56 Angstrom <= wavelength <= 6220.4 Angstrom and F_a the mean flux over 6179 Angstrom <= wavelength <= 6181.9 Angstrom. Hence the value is 2.3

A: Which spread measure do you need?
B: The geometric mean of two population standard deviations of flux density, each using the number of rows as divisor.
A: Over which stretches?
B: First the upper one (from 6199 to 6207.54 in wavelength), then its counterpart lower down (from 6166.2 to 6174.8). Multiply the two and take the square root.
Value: 0.220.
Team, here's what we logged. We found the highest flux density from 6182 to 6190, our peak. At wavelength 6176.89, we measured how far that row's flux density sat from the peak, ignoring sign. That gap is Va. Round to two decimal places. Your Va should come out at 0.01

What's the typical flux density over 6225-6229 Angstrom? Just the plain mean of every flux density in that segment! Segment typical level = 2.44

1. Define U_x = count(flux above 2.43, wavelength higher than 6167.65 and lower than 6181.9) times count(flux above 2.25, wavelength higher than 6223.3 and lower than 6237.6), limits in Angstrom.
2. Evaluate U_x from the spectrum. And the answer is 20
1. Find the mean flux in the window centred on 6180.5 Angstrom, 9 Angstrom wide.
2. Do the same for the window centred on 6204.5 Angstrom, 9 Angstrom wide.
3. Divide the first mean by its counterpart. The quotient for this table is 0.95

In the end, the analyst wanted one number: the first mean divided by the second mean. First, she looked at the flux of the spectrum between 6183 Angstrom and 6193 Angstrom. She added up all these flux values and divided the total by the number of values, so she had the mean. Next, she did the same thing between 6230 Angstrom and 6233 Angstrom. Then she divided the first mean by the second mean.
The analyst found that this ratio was 1.10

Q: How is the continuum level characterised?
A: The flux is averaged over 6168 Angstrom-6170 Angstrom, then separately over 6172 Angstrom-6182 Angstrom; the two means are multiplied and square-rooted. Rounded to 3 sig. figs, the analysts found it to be 2.39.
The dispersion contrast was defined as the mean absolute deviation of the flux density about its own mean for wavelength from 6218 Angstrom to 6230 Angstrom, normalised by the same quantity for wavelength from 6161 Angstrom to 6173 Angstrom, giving 1.2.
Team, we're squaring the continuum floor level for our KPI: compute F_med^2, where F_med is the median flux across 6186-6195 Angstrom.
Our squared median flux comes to 5.6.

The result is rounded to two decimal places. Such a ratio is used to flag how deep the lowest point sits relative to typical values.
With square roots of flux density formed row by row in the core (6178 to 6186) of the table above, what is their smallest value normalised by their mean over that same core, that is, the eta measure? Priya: 0.96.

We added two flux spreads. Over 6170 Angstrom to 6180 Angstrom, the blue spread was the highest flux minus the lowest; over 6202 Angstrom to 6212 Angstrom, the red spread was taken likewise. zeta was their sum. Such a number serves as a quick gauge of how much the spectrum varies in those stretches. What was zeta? 1.81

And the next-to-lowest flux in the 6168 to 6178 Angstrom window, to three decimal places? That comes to 2.310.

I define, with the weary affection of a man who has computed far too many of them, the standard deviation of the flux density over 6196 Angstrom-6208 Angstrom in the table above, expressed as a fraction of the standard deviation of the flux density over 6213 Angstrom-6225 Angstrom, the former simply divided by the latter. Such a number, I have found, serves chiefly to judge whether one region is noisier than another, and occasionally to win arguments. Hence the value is 1.06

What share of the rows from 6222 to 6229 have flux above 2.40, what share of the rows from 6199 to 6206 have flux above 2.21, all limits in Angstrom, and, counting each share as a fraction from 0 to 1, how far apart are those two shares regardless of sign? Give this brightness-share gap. 0.40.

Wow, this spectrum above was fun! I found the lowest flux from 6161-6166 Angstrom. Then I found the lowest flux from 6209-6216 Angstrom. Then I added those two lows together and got 3.8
